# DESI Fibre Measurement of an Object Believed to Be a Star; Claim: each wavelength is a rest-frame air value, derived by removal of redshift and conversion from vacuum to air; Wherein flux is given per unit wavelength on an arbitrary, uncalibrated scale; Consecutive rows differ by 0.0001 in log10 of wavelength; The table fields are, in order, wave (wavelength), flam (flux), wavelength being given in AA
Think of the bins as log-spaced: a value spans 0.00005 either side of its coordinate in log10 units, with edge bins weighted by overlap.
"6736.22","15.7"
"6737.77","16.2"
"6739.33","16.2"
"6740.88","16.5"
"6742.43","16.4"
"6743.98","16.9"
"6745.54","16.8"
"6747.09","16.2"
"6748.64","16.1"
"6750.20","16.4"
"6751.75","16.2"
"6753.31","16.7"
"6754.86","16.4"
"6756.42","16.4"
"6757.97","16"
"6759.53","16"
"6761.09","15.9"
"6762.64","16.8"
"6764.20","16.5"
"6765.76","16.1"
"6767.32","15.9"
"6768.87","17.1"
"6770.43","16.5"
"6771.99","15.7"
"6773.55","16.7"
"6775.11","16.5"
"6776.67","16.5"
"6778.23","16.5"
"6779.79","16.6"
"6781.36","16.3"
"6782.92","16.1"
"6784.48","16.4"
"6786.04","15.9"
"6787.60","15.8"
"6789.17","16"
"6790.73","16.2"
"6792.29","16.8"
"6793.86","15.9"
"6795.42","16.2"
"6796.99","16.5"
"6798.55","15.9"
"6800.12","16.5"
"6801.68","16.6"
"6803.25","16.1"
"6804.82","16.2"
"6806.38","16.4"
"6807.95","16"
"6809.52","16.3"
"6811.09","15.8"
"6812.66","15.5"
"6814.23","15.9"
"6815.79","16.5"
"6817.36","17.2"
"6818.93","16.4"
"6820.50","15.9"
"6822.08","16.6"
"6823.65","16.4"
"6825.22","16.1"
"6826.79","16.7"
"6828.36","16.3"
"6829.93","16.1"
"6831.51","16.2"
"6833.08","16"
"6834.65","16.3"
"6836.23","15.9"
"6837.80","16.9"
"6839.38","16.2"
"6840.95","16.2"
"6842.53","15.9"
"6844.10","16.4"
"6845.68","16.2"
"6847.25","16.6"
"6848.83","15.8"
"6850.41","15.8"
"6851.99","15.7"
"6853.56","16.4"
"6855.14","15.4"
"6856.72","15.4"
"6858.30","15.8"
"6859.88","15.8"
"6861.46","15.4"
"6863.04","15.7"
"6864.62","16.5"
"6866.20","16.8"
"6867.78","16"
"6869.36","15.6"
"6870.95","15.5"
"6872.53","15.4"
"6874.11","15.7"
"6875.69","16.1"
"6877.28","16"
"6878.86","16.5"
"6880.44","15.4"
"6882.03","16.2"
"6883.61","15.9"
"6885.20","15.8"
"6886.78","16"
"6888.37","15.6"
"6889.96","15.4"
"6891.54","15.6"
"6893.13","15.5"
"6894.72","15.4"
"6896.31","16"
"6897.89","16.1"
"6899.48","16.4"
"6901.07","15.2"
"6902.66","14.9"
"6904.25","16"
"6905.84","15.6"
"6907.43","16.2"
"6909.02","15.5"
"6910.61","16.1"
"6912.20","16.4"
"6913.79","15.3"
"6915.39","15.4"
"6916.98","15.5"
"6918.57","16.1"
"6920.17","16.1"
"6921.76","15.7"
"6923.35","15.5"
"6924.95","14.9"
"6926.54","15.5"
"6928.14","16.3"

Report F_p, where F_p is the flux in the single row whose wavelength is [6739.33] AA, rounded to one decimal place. 16.2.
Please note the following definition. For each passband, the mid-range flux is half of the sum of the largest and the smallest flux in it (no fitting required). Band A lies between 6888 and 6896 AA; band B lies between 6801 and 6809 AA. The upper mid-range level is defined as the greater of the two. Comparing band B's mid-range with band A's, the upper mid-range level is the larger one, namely 16.3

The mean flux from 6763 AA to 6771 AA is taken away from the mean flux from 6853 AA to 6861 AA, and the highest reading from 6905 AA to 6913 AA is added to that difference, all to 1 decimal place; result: 15.7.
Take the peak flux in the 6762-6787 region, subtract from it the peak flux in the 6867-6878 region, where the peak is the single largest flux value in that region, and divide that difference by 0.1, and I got 10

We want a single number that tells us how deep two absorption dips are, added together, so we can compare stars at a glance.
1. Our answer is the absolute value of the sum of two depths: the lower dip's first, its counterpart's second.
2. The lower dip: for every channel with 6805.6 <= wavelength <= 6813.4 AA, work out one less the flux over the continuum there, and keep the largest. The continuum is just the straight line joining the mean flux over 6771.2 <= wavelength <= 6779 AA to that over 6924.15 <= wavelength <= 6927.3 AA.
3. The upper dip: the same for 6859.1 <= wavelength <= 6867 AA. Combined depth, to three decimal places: 0.056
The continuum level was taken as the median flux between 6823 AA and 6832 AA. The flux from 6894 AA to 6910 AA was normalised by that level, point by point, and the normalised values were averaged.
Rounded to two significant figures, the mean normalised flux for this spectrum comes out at 0.97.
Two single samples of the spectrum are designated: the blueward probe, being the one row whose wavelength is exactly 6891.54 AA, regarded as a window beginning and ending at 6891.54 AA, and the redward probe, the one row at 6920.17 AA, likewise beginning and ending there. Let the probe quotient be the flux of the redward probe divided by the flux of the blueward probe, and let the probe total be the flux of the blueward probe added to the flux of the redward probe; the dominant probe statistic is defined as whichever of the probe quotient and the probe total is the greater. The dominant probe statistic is 31.7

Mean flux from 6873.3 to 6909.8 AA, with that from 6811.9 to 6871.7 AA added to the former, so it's 31.9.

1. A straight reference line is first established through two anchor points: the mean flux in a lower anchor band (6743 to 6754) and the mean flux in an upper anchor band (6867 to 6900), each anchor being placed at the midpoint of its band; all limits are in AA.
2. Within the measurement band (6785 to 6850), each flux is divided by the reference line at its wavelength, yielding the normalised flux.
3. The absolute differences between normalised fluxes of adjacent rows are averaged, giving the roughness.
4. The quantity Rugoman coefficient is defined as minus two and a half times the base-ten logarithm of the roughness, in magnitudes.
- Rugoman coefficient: 3.98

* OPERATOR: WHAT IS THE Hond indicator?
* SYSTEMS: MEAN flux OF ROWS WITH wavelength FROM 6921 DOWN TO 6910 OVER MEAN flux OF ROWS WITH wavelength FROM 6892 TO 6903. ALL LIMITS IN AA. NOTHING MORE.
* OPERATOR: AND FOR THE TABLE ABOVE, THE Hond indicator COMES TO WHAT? 1.01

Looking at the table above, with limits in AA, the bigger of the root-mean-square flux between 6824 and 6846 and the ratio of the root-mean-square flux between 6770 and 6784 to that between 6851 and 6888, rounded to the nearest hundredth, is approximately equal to 16.25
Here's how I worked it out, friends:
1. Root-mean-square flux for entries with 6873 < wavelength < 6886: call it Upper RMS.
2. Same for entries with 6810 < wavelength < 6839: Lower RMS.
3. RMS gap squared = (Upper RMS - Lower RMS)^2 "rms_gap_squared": 0.10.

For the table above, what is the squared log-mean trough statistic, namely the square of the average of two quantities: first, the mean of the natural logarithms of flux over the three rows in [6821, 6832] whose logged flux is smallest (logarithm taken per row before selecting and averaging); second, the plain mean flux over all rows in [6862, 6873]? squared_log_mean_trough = 87.5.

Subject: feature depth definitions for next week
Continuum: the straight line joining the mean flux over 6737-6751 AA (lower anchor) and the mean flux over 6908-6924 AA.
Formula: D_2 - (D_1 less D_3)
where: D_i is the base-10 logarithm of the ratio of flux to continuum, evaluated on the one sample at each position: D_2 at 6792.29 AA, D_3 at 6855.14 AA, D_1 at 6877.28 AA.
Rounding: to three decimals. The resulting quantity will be -0.004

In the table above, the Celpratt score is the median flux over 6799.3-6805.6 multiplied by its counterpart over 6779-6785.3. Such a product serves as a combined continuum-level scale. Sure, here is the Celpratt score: 267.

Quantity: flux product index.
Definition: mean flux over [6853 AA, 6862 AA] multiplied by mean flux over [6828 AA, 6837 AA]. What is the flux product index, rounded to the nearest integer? 253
